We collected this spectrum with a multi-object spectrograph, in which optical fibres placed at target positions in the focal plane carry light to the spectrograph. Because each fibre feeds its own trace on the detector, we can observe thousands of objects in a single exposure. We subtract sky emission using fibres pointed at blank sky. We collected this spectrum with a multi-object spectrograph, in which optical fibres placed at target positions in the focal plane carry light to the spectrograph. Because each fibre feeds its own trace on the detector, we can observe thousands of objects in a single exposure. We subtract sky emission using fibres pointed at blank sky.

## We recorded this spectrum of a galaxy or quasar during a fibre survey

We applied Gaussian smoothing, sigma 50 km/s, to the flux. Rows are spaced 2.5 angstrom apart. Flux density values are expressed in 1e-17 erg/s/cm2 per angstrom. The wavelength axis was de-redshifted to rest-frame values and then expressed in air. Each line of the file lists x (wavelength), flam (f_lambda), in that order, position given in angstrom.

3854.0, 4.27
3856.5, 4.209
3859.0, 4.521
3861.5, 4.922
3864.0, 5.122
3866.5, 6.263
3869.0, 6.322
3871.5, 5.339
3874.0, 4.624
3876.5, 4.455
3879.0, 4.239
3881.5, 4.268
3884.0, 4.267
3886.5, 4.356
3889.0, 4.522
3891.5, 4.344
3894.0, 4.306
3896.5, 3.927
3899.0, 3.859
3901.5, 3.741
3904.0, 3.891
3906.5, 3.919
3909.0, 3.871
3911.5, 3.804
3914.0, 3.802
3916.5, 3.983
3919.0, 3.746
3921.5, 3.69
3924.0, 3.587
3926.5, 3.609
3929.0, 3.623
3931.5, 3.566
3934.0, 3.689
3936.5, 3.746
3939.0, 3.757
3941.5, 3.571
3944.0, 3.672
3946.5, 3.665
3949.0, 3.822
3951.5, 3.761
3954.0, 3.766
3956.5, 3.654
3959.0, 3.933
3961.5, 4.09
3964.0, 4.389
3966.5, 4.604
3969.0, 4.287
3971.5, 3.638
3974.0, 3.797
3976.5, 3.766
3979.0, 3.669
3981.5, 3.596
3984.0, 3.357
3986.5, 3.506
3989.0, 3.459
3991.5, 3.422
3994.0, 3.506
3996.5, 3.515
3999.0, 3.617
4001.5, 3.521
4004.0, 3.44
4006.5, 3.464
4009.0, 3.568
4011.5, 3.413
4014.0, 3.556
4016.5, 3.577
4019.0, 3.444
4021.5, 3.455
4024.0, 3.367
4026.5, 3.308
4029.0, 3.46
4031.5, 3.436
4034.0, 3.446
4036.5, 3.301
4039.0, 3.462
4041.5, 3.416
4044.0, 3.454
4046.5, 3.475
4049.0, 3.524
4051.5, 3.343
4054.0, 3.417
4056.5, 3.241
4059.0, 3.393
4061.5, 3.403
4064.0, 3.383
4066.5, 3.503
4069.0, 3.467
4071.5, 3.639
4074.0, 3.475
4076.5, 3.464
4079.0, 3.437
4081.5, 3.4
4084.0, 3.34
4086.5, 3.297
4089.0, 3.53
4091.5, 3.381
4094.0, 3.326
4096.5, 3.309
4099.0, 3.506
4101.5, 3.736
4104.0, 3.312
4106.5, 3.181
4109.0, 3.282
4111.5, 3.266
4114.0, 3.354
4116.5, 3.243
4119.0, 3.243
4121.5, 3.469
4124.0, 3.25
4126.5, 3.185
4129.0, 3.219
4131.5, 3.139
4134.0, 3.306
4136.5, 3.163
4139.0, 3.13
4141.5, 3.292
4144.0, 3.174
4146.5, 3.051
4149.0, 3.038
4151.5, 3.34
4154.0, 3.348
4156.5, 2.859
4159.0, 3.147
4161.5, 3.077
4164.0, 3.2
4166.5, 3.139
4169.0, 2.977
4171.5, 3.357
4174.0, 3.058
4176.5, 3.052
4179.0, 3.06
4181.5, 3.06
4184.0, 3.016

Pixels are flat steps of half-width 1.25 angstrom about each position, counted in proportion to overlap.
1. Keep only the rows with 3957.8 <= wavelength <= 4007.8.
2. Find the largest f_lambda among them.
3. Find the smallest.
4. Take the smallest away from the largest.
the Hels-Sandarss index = 1.2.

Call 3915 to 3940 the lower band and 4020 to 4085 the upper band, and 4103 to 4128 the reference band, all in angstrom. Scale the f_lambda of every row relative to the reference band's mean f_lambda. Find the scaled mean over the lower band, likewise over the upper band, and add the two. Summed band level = 2.17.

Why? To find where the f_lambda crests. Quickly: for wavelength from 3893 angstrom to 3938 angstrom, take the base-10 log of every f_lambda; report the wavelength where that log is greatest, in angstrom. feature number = 3894.0 angstrom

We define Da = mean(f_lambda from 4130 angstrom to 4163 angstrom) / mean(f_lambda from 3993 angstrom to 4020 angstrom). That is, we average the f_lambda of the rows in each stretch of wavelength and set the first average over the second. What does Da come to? 0.900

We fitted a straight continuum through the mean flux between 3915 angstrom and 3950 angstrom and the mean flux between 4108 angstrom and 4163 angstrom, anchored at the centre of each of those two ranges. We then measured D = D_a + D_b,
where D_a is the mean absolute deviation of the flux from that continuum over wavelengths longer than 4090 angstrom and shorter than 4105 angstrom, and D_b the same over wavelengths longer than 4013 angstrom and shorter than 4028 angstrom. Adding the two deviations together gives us 0.21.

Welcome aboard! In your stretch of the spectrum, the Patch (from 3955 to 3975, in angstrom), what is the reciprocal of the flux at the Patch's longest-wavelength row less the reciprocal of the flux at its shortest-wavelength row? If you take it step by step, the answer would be -0.010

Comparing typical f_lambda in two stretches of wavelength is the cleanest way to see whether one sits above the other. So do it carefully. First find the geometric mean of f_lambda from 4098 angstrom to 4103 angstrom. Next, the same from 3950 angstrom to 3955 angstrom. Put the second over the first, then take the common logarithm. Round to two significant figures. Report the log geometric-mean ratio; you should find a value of 0.017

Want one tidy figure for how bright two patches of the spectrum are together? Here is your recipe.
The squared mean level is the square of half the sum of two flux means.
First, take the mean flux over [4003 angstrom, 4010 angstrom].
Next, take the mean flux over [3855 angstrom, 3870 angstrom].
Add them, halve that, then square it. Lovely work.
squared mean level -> 19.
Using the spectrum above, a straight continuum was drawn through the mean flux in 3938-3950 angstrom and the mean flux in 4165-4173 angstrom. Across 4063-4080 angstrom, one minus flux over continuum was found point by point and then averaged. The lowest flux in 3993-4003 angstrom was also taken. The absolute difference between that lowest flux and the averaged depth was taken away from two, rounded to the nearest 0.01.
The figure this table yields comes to -1.53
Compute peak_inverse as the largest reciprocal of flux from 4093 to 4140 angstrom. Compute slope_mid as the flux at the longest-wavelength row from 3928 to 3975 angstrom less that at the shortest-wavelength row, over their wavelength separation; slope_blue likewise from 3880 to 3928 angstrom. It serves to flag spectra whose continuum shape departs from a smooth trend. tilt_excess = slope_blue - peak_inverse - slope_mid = -0.338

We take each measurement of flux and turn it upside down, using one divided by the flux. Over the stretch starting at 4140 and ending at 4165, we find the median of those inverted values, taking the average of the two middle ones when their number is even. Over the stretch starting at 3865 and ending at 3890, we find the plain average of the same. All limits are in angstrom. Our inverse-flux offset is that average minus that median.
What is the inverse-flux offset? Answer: -0.11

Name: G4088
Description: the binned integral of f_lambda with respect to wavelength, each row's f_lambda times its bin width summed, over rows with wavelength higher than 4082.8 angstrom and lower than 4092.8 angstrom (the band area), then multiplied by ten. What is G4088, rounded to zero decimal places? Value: 339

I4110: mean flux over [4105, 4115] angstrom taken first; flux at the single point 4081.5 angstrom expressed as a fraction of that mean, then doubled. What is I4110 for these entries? 2.1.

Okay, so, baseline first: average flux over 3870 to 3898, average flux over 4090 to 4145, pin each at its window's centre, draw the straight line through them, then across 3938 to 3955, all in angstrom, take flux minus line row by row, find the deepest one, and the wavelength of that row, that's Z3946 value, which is 3941.5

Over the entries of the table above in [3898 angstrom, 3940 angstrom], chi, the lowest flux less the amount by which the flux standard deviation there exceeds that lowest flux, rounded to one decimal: 7.0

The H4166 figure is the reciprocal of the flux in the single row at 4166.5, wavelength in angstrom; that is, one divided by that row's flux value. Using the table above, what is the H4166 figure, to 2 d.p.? 0.32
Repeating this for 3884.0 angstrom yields 0.23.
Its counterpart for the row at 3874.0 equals 0.22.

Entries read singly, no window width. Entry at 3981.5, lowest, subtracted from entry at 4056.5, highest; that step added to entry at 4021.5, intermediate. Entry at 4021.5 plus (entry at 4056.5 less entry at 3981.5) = 3.10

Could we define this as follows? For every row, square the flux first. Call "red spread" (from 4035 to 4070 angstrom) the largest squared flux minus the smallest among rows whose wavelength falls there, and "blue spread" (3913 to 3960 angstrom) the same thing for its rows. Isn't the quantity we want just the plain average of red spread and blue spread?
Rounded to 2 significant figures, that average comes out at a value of 2.5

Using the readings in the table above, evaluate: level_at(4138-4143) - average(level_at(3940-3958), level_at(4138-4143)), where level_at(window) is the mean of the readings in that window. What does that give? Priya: -0.25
